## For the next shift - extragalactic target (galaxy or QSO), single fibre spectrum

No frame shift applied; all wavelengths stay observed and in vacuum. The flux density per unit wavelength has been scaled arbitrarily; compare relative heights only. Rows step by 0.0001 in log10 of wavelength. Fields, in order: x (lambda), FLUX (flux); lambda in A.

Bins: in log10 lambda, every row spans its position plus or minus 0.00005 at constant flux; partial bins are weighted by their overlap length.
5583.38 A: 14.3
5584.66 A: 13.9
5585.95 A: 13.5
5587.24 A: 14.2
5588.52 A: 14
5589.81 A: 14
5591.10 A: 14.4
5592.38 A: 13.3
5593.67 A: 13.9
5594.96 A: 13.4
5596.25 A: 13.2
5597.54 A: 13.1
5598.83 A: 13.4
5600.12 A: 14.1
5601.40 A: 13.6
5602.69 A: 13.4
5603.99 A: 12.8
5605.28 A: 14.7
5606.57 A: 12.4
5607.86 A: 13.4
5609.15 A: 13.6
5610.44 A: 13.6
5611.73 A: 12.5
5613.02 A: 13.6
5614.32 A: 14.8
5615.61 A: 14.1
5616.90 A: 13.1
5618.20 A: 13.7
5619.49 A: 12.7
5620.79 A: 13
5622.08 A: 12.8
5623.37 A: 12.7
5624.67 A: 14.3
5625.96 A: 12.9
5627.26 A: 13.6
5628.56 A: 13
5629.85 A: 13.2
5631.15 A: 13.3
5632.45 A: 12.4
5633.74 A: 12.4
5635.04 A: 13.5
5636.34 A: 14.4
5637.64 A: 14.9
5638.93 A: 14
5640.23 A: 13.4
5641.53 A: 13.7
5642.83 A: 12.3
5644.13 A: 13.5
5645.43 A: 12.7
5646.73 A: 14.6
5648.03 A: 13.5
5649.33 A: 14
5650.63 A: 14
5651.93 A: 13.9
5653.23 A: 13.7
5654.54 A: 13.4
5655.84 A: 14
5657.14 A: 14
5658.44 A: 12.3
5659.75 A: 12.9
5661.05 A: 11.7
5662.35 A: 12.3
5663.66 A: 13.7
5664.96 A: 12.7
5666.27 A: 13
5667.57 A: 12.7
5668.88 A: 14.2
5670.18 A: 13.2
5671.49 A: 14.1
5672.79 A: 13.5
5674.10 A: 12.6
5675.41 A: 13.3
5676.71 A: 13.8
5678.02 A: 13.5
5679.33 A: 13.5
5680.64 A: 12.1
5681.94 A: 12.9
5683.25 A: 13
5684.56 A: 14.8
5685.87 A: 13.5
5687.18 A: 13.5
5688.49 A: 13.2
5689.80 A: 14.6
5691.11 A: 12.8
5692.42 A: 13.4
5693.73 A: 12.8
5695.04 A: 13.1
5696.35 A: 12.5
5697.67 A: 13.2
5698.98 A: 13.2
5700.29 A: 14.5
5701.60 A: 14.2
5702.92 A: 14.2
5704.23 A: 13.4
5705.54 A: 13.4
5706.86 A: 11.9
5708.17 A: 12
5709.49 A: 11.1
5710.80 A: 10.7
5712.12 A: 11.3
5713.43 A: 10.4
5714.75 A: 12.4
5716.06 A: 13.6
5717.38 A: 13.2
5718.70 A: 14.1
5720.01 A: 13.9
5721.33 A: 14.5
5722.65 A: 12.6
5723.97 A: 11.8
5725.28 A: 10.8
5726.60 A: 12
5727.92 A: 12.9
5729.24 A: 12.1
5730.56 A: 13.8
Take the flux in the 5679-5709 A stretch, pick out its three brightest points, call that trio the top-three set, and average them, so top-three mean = 14.6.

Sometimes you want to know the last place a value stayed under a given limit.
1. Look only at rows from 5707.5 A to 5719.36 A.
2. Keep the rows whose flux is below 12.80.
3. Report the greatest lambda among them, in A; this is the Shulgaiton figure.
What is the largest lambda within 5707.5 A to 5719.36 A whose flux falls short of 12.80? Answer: 5714.75 A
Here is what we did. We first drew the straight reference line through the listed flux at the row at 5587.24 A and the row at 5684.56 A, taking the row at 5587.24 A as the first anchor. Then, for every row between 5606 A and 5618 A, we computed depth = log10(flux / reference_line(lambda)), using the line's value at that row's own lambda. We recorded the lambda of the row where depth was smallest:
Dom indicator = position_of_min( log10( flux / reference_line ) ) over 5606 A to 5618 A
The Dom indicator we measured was 5606.57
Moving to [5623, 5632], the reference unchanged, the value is 5623.37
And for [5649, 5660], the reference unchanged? 5658.44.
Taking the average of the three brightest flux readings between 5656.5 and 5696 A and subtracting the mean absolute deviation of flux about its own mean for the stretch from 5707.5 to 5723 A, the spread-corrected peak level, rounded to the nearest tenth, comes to 13.4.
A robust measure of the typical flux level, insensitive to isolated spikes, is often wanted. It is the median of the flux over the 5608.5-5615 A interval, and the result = 13.6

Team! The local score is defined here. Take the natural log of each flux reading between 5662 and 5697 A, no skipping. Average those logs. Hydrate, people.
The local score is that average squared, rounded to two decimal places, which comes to 6.68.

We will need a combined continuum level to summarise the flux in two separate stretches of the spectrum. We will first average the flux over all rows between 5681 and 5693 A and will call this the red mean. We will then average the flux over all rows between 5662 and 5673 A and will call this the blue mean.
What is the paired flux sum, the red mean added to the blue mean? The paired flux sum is 26.8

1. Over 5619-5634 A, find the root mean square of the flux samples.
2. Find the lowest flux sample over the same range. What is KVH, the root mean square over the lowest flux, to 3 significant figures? 1.05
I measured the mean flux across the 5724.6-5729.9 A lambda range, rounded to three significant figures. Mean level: 12.0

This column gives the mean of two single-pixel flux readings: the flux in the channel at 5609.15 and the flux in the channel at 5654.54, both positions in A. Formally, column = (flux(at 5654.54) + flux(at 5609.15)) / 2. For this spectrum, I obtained 13.5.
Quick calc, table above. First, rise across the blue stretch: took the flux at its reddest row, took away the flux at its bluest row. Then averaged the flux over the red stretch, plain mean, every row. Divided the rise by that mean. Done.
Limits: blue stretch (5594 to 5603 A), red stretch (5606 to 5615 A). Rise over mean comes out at 0.00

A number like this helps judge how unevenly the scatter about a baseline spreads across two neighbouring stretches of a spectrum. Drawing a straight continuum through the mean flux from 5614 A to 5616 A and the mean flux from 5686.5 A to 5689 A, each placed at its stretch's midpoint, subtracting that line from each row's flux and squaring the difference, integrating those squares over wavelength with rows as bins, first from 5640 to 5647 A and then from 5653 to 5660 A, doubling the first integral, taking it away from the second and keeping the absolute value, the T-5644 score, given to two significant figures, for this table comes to 11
